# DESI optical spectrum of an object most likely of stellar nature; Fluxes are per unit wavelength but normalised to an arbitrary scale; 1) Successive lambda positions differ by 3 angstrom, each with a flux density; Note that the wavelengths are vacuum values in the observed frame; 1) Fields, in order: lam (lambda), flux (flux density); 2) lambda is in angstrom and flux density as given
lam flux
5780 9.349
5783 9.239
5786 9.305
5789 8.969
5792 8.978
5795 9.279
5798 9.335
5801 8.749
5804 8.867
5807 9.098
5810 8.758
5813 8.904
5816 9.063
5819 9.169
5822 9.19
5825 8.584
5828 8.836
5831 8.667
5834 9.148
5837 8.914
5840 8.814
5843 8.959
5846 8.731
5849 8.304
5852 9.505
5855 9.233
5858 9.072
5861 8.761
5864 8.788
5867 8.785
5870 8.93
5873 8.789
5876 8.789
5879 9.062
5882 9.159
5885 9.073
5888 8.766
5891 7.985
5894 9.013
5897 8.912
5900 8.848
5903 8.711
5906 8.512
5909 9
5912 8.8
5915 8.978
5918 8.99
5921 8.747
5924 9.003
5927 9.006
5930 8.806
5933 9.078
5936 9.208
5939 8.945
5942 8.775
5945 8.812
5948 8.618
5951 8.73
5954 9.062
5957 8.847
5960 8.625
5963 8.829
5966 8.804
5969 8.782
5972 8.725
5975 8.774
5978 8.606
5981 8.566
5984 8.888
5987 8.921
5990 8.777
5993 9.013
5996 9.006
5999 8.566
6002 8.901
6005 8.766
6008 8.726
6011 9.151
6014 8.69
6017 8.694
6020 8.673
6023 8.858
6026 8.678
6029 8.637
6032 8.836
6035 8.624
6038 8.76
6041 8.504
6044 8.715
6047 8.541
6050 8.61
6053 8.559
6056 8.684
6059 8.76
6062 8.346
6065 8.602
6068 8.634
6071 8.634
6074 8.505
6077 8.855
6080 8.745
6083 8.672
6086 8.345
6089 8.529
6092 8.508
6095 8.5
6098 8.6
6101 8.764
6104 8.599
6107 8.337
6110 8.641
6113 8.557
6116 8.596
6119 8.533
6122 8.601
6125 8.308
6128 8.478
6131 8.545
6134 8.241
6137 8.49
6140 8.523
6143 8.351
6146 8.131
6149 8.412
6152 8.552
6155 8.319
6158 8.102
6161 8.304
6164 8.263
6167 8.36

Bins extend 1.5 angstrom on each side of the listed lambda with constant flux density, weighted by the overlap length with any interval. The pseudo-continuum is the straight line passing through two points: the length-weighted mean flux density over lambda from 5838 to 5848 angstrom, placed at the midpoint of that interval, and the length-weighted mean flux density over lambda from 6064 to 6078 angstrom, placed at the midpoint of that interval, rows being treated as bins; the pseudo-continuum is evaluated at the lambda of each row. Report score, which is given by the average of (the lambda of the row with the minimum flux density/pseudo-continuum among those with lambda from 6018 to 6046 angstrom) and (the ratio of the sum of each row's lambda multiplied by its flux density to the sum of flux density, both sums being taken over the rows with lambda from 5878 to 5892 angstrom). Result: 5962.9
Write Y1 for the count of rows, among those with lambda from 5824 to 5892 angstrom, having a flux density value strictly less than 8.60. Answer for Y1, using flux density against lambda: 3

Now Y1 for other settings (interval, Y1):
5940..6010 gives 2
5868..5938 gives 2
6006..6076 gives 5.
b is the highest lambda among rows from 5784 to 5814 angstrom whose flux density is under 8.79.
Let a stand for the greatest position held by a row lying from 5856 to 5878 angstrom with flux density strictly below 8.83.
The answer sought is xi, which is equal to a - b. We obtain 66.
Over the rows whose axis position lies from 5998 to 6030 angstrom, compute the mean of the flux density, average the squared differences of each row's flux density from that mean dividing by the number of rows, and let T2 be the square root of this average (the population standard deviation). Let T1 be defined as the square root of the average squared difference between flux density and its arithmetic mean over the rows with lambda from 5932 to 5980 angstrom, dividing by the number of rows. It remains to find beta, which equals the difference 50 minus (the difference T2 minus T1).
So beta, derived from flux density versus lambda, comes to 50.0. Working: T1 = 0.166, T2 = 0.154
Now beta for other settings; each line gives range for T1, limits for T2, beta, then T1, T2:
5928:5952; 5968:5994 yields 50.0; 0.181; 0.135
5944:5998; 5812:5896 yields 49.8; 0.139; 0.291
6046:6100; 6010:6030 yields 50.0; 0.127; 0.169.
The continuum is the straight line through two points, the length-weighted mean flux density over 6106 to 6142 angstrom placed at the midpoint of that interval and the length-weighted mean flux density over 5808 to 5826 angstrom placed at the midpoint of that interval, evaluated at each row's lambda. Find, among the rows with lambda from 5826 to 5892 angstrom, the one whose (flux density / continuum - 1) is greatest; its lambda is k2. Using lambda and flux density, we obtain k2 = 5852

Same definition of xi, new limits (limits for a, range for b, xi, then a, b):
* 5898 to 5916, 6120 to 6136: -222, 5912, 6134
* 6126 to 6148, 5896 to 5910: 240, 6146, 5906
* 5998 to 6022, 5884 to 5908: 114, 6020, 5906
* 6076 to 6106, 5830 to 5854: 255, 6104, 5849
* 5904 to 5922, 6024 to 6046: -123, 5921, 6044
